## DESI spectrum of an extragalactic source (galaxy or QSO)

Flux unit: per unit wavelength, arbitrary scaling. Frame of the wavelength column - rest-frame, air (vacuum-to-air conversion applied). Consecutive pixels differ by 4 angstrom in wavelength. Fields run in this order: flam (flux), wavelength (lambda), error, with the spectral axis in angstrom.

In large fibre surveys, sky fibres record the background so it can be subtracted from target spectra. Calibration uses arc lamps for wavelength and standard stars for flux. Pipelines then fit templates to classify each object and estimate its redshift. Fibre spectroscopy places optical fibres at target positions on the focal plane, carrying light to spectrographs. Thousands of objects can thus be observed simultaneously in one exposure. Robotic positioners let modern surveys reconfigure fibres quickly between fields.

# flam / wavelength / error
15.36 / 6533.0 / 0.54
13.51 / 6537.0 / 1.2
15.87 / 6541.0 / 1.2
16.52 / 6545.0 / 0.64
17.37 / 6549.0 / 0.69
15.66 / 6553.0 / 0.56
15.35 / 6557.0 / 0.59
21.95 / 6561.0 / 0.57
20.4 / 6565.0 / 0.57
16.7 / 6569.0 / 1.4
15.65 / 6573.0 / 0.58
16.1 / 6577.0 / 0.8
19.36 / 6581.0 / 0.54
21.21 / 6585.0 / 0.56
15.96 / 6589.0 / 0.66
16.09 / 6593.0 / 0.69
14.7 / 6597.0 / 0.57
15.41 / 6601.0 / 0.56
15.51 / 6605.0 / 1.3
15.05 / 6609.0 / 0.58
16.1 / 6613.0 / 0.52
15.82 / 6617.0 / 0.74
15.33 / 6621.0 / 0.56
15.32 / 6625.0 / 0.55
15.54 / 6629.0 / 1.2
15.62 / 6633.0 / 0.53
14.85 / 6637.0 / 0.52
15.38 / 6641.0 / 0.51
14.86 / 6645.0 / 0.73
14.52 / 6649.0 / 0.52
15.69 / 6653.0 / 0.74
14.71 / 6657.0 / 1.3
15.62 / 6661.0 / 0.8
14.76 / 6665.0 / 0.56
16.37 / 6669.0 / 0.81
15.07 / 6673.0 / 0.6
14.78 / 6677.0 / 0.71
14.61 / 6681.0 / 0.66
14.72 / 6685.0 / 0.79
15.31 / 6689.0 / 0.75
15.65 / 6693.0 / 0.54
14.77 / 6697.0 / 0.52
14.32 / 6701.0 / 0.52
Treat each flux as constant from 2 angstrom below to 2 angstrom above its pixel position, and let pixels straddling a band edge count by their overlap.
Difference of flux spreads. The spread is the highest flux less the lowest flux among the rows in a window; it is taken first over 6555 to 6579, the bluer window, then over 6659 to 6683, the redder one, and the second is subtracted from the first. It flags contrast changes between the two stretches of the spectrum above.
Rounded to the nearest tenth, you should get 4.8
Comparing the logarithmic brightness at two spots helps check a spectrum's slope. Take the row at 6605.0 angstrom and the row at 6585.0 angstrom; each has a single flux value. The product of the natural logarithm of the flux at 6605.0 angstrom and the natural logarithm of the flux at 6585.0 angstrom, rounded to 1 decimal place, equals 8.4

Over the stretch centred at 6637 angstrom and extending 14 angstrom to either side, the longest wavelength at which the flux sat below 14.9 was 6649.0 angstrom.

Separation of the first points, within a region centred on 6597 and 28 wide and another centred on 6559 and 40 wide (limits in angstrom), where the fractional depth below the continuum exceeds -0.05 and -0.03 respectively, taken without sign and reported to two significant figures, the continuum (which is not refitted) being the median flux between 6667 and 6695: 40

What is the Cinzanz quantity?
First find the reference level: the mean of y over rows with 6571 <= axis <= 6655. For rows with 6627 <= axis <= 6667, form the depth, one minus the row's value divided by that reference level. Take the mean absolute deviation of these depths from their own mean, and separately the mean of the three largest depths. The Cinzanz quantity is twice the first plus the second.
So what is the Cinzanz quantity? 0.13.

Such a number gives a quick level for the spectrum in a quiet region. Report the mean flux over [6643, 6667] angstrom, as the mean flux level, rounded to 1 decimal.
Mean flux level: 15.0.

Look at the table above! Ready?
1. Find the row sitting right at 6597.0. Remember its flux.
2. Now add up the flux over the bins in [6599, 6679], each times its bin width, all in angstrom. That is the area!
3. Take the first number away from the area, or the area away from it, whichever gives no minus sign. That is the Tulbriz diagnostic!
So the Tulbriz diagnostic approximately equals 1211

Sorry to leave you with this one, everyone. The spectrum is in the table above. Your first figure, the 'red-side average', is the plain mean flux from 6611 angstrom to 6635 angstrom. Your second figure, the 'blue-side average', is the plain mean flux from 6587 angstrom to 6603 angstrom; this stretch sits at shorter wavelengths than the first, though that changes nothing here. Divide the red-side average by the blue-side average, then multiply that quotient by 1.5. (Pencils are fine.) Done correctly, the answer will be 1.51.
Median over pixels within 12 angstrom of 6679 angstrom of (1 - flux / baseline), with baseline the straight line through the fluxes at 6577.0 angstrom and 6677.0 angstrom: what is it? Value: -0.01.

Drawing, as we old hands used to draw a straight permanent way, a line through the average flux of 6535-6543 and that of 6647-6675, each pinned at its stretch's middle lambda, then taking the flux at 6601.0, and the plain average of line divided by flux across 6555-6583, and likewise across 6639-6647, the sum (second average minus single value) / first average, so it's -17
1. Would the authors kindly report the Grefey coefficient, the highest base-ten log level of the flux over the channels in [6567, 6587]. 1.327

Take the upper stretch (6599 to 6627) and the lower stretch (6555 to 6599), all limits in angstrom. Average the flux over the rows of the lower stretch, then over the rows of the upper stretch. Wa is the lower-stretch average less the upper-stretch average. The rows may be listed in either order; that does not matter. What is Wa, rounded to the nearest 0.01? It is 2.08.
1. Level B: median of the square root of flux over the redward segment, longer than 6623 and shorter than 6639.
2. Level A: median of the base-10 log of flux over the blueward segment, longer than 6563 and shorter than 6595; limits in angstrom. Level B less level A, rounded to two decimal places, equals 2.71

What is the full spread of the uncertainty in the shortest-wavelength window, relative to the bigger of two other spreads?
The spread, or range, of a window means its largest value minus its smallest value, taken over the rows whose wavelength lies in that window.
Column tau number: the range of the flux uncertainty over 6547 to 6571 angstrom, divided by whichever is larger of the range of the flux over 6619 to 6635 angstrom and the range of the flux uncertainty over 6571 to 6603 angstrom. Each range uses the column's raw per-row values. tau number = 2.8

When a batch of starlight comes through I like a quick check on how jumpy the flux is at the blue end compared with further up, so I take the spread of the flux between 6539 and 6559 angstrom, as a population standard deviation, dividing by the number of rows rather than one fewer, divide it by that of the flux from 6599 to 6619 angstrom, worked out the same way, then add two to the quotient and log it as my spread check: 4.0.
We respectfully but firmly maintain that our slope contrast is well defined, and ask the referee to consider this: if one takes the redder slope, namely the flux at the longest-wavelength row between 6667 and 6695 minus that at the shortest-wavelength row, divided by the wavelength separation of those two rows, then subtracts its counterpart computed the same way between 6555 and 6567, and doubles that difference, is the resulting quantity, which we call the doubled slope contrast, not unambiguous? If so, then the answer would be -1.3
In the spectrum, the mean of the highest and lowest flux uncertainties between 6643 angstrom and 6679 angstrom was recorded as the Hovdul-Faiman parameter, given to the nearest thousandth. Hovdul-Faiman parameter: 0.910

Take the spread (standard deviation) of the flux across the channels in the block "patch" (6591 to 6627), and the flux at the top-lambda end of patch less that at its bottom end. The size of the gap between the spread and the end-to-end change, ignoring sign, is 1.2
